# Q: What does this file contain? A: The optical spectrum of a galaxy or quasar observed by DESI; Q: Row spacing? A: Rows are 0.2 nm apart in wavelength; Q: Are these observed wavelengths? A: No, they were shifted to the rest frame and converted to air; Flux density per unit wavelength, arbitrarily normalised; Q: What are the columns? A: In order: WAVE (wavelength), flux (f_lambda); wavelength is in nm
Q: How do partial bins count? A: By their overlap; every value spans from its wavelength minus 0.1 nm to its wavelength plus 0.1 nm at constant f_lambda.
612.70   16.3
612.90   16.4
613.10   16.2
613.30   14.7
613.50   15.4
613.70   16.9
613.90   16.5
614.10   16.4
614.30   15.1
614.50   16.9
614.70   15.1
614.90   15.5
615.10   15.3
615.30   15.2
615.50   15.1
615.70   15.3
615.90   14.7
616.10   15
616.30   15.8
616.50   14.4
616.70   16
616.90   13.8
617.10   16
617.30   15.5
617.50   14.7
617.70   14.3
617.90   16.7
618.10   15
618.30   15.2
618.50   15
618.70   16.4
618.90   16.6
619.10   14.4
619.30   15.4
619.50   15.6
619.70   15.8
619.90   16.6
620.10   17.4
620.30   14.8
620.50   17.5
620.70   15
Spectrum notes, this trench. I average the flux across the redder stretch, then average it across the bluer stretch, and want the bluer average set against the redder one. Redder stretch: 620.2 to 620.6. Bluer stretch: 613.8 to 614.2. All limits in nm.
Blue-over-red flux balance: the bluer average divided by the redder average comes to 1.02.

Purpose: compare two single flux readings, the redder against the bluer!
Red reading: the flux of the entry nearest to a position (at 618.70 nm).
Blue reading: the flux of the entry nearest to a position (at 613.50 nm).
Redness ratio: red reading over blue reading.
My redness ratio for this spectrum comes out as 1.06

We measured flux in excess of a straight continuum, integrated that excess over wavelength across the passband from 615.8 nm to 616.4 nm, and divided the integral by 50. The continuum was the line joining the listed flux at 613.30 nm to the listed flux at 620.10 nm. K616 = -0.0077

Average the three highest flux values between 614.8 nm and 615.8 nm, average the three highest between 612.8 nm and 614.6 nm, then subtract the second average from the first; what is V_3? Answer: -1.4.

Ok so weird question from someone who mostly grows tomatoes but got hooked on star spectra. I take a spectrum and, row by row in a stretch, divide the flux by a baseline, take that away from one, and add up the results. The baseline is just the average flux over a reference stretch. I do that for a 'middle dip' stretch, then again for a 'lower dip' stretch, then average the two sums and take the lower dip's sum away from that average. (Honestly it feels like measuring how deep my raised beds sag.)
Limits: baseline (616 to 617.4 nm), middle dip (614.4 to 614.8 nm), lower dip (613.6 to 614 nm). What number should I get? 0.05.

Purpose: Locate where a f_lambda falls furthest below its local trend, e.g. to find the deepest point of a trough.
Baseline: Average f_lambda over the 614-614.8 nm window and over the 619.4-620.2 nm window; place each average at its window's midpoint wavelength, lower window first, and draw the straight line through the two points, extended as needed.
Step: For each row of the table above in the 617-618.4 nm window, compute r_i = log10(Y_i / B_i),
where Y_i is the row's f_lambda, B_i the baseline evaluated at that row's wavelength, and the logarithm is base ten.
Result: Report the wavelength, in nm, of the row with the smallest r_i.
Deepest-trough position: 617.70 nm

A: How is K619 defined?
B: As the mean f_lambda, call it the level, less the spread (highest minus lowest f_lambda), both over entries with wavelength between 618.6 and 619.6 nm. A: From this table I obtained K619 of 13.5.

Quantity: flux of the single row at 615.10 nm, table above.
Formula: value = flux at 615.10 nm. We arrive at 15.3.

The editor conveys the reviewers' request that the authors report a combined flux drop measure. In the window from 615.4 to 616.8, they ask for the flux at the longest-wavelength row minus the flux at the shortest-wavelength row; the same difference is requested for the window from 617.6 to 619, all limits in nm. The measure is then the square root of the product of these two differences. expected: 1.4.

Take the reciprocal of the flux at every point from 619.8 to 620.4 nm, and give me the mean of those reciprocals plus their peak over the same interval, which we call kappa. 0.129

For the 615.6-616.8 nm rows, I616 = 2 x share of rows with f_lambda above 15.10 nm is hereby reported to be 1.00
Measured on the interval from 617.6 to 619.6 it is 1.20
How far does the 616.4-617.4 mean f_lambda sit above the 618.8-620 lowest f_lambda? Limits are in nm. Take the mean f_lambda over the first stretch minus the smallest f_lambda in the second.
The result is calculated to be 0.74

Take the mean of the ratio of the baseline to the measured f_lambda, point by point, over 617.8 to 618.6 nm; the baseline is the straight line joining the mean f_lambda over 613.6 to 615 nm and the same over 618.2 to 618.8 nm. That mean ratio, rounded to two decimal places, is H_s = 1.01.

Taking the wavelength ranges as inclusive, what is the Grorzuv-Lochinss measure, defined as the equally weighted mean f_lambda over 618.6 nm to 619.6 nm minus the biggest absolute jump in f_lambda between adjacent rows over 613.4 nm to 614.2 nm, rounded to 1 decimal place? 14.2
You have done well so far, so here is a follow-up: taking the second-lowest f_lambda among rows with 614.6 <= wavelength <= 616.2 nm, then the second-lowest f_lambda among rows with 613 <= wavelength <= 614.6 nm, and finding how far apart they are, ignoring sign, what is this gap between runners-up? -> 0.10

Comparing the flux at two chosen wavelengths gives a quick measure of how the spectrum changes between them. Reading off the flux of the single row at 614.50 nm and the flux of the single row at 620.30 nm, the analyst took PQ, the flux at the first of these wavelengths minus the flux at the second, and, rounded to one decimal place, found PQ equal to 2.1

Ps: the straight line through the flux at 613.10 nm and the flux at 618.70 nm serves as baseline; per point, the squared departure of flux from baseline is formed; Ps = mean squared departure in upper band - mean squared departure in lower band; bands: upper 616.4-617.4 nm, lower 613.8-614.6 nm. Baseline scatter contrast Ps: 1.8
